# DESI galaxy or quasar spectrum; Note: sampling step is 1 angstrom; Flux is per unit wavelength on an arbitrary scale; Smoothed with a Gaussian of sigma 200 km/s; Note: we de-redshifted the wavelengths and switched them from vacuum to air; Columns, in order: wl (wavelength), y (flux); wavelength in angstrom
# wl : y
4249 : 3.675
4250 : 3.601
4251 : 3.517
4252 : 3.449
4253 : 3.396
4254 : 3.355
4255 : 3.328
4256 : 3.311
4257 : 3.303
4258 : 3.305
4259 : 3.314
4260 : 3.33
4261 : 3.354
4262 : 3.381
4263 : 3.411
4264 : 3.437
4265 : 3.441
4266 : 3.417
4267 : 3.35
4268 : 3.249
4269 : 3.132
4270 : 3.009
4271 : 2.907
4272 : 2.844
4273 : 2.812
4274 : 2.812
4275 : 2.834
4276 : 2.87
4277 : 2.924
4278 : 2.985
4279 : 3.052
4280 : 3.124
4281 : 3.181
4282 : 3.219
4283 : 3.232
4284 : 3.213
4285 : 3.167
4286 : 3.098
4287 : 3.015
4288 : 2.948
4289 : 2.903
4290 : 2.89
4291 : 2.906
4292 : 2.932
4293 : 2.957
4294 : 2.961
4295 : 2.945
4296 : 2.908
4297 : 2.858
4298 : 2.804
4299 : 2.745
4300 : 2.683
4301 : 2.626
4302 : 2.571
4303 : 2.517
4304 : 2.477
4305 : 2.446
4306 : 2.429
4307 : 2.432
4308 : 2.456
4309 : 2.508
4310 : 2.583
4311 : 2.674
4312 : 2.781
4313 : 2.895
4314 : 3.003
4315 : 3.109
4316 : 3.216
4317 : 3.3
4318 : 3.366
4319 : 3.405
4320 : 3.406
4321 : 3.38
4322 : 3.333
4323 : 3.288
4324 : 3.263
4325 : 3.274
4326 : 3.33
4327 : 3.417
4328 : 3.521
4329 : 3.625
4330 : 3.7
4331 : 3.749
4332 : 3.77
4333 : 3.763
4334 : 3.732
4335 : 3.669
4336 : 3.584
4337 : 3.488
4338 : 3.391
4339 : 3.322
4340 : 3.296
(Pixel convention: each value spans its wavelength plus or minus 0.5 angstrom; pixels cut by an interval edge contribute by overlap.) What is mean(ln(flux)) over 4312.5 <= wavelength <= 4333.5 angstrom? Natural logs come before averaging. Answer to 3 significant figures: 1.22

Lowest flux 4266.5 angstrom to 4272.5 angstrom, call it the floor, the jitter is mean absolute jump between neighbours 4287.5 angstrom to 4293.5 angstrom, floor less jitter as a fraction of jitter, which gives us 113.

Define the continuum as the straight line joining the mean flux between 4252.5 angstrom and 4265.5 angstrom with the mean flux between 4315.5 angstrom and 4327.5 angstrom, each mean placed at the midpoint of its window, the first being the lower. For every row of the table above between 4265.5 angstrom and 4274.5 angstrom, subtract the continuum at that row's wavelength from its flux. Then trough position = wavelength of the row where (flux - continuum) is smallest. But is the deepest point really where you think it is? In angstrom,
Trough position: 4273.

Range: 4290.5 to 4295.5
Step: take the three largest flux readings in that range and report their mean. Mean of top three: 2.95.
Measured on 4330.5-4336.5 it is 3.76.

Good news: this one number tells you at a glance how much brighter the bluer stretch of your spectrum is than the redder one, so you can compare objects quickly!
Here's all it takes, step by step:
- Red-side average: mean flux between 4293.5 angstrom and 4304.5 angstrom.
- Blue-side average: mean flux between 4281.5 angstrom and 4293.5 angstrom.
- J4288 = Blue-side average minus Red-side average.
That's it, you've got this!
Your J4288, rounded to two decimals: 0.30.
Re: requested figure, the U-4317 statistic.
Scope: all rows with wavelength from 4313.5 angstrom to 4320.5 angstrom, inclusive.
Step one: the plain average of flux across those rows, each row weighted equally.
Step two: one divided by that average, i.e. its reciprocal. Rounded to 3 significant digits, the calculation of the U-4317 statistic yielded 0.307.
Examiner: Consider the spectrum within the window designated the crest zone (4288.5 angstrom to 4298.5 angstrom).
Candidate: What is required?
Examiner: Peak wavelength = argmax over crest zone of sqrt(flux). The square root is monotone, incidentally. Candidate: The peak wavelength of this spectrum 4294 angstrom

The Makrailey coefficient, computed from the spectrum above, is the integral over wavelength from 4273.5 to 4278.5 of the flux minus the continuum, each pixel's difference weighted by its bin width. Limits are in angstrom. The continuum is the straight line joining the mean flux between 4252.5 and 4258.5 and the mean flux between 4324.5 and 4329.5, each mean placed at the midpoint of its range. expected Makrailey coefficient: -2.4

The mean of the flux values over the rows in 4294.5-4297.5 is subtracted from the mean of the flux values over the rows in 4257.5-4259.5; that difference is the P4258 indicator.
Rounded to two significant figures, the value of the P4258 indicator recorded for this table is 0.41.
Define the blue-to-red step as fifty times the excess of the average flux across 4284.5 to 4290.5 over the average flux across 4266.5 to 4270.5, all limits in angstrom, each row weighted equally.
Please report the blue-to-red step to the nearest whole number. -9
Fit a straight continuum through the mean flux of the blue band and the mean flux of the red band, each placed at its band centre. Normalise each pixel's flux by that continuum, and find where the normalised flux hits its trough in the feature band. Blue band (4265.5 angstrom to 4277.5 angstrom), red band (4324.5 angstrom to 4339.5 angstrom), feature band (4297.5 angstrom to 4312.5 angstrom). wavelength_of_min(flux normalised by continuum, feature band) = 4307 angstrom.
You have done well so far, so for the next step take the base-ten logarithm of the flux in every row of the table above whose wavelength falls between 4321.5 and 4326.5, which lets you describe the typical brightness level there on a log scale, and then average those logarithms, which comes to 0.52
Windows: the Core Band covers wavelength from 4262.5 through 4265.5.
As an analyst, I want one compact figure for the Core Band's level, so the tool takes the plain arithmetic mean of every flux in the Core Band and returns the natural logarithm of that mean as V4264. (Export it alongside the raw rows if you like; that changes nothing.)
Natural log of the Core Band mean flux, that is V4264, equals 1.23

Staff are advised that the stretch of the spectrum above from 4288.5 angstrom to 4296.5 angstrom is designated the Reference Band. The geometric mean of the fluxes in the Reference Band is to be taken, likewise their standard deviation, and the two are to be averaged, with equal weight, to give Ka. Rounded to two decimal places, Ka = 1.48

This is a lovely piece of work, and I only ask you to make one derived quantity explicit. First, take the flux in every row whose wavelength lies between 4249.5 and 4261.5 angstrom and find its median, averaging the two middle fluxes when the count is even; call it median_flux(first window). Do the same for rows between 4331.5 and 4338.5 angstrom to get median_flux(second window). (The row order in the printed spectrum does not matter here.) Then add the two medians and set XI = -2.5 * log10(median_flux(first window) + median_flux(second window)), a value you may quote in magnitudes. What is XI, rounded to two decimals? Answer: -2.11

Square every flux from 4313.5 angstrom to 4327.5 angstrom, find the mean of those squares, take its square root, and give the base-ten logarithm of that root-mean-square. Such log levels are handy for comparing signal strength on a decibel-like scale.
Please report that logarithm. 0.52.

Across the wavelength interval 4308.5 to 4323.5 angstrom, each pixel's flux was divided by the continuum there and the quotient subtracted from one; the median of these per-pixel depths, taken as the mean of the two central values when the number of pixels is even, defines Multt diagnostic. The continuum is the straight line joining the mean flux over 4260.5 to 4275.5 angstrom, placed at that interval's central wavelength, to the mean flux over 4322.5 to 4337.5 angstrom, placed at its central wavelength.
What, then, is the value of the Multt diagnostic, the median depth 0.070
